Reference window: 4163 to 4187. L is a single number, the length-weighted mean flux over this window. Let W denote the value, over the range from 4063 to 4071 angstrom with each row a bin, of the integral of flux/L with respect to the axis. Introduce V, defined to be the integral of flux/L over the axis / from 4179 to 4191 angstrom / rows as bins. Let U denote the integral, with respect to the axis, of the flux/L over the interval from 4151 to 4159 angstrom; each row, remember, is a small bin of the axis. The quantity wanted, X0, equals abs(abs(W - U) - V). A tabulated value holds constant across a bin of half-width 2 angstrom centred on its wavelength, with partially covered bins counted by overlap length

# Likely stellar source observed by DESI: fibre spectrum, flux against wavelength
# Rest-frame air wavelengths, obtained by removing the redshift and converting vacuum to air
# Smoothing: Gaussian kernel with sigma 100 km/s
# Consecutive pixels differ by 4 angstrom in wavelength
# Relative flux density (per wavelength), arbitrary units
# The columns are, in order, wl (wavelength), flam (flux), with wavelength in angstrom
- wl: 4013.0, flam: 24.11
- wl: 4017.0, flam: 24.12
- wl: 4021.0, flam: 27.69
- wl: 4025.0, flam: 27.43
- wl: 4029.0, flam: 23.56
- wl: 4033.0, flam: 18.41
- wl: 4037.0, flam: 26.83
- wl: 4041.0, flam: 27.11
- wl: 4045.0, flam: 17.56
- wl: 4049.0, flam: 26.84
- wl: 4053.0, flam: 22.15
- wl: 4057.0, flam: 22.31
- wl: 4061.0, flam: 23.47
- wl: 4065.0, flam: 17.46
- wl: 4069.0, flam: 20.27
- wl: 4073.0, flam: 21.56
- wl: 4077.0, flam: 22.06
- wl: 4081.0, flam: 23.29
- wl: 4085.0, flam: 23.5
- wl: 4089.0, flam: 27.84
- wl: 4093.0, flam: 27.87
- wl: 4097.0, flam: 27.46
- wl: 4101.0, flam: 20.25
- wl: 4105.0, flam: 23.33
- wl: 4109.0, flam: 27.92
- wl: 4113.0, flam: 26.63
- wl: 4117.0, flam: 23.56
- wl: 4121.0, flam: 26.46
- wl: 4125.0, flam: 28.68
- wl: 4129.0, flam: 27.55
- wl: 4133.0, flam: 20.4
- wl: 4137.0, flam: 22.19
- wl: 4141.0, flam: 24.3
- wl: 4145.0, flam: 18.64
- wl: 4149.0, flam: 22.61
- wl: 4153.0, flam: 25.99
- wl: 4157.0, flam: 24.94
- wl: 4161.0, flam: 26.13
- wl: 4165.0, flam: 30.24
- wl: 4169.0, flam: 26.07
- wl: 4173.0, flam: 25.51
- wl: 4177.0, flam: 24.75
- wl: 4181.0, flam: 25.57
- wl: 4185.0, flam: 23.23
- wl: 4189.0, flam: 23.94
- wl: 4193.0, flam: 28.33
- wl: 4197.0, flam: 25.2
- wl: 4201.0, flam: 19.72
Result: 9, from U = 7.9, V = 11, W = 6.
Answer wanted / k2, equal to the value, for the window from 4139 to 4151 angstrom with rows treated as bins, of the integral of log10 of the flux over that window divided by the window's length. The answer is 1.34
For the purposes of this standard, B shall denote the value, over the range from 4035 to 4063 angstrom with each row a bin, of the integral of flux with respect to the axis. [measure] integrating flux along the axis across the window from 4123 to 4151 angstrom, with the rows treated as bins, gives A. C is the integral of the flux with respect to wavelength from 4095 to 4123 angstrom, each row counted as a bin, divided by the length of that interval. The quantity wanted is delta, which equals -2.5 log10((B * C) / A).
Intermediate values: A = 657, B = 665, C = 25.09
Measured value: -3.511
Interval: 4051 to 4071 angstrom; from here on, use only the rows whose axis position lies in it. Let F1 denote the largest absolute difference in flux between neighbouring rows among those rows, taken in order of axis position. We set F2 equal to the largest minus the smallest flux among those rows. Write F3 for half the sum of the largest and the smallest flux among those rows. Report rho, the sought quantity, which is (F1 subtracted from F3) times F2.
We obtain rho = 87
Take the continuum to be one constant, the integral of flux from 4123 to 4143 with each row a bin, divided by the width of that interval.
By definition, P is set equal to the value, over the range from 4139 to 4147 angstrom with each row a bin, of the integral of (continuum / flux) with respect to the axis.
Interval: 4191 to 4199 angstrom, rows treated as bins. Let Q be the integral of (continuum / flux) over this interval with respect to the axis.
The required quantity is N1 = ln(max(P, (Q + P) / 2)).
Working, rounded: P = 9.3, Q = 7.4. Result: 2.23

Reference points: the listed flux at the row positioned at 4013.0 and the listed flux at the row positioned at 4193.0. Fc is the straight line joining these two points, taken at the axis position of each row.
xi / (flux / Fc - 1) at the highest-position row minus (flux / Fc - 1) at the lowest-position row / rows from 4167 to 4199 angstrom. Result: -0.05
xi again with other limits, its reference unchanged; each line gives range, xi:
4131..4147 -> -0.07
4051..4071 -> -0.09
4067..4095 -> 0.28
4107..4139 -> -0.24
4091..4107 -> -0.18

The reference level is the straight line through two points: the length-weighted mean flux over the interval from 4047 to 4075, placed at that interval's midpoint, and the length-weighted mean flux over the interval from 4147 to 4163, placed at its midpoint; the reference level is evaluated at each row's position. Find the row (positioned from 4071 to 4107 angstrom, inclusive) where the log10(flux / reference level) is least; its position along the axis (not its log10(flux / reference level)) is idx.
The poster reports 4101.0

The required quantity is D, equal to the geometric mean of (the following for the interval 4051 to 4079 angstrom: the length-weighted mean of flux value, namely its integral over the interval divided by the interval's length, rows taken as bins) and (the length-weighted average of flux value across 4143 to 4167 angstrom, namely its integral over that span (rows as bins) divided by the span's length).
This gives 23.0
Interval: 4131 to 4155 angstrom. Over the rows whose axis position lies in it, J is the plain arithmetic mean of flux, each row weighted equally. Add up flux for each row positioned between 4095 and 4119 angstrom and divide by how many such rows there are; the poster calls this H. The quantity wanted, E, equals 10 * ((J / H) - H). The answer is -240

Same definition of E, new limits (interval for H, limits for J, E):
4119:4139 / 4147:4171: -240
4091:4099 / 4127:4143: -268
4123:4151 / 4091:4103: -224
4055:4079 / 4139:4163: -201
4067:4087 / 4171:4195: -210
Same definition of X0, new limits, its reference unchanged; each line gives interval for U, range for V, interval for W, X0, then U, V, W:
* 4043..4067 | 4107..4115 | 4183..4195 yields 0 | 20.0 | 8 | 12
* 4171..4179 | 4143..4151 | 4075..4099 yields 9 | 7.8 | 6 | 23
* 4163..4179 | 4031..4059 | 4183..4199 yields 24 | 16.5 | 25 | 16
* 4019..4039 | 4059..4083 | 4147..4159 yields 12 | 19.1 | 20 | 11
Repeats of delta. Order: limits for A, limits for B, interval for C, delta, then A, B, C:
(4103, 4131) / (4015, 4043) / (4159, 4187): -3.480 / 737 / 701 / 25.93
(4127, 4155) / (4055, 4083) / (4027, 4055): -3.336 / 647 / 602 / 23.21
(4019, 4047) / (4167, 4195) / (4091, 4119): -3.563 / 674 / 710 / 25.29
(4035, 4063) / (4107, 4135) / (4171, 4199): -3.598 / 665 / 725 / 25.22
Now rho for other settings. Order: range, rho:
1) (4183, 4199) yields 109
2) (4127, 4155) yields 142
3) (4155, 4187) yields 158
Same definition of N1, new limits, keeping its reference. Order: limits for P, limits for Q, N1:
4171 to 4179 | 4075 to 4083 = 2.11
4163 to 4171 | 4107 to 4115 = 1.96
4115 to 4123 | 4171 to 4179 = 2.07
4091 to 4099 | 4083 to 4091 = 2.00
